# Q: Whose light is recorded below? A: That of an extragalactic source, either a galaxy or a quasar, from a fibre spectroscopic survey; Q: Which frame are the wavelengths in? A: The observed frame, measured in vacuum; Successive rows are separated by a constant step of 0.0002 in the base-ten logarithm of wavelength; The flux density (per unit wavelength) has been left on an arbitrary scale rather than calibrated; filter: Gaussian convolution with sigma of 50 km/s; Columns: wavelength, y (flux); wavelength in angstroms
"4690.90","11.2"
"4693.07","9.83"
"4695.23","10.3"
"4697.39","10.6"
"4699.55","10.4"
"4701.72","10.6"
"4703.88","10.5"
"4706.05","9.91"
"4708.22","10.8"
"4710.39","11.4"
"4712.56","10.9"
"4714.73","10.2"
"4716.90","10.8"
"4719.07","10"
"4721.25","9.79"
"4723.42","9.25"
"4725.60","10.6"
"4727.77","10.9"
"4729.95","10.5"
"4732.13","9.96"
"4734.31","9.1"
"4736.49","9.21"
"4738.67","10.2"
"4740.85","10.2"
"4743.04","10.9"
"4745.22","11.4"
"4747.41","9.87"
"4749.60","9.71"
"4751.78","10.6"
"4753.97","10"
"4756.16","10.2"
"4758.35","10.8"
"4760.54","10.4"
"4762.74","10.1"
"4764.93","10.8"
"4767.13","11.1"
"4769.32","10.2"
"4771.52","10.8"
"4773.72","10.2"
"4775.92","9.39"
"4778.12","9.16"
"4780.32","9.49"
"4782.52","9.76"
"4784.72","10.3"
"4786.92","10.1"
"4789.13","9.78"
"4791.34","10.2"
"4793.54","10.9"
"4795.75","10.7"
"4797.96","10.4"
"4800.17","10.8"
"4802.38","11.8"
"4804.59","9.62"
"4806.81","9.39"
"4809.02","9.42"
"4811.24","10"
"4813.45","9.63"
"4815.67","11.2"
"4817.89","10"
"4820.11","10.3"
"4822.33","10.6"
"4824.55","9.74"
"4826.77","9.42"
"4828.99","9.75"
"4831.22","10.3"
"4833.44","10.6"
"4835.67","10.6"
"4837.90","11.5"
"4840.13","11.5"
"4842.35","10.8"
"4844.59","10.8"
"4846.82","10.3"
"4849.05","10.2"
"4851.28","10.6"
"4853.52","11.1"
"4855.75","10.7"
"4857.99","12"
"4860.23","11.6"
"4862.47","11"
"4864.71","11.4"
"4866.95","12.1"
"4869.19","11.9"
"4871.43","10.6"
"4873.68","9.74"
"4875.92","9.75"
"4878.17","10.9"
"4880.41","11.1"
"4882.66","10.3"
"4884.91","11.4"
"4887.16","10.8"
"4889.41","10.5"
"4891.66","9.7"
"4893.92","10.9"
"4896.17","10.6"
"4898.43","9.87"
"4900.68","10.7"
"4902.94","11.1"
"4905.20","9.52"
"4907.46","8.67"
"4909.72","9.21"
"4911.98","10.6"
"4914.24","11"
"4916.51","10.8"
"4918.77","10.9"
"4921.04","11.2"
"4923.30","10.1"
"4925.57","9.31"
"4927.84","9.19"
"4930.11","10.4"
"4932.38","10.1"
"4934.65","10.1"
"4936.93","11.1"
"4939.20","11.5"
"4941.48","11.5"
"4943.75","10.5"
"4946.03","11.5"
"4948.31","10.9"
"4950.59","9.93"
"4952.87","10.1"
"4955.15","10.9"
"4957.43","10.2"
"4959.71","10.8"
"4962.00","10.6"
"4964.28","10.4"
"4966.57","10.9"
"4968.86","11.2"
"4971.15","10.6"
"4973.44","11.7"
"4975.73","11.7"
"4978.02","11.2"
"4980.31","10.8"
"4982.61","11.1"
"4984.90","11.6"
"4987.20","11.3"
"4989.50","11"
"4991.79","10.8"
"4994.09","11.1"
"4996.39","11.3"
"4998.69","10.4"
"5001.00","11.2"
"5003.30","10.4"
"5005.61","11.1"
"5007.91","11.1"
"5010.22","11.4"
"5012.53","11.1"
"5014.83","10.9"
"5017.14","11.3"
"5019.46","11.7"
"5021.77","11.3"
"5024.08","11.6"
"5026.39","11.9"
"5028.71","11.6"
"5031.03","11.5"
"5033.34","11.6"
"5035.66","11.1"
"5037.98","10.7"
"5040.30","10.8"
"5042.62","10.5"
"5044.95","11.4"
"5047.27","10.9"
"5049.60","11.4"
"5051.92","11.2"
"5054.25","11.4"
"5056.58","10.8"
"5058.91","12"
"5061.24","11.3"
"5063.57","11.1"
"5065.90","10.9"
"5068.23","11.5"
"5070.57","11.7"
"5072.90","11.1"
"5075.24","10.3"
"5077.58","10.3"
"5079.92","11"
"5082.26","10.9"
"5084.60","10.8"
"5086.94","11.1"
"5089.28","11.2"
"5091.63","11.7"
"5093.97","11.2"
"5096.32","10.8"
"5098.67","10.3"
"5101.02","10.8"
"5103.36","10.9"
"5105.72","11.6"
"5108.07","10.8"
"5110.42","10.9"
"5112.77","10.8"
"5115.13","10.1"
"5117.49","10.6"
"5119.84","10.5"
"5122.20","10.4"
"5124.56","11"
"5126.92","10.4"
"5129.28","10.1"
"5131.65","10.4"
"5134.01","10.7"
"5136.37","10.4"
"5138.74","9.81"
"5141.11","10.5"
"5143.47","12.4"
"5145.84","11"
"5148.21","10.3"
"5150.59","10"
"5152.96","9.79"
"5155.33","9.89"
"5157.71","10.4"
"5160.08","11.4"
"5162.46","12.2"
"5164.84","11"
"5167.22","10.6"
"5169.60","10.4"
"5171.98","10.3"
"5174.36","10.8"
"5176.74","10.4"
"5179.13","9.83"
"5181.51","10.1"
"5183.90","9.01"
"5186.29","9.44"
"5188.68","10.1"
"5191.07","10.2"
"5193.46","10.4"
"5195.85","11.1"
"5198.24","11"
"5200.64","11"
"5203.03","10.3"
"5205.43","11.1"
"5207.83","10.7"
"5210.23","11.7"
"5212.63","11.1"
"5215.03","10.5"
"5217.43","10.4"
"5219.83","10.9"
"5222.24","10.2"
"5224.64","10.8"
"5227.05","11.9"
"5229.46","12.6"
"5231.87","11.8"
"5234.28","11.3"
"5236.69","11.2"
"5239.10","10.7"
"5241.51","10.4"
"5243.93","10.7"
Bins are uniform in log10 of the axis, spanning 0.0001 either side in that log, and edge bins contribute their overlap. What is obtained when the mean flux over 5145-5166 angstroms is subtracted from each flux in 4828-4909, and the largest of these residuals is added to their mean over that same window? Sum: 1.5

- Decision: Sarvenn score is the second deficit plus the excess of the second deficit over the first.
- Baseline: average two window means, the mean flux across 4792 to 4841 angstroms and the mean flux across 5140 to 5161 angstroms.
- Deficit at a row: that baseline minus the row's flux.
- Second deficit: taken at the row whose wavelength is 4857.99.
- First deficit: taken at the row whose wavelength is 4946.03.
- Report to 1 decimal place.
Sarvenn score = -2.0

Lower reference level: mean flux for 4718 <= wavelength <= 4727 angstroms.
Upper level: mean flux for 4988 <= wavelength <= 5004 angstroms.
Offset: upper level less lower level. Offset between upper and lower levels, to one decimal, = 1.0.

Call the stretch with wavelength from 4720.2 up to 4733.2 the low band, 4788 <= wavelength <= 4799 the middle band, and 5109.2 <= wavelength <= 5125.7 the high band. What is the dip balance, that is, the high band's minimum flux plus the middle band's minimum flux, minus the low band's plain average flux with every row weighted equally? 9.7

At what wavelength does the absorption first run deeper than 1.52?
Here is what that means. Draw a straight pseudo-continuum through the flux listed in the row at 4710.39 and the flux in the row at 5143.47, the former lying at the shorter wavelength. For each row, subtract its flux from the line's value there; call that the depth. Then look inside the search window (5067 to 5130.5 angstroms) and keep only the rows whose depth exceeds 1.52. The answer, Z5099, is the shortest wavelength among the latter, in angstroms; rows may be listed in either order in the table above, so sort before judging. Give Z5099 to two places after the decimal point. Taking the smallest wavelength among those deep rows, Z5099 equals 5075.24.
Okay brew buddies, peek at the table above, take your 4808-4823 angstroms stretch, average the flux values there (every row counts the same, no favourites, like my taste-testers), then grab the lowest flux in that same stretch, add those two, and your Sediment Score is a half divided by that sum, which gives 0.0255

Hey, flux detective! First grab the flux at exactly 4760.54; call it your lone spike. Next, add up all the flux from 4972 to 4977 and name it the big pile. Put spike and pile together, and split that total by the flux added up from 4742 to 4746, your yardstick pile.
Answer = 1.52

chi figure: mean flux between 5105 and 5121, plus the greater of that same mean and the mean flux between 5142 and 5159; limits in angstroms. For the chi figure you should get 21.5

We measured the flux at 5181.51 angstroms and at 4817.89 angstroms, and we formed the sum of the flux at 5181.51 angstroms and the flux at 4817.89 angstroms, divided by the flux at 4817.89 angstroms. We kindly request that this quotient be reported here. 2.01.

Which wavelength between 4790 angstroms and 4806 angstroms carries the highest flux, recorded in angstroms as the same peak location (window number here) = 4802.38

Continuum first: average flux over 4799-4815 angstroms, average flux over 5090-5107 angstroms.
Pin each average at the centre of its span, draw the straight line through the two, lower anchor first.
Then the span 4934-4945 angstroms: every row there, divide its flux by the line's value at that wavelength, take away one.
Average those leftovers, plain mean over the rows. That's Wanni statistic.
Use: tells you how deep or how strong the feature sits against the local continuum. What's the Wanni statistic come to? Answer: 0.04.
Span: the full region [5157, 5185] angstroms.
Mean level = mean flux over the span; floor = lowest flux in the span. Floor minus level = -1.5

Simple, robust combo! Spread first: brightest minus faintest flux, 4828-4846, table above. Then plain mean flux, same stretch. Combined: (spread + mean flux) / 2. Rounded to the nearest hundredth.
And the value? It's 6.24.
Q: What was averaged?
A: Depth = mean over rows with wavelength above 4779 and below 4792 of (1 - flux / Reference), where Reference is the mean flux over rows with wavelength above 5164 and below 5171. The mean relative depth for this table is 0.068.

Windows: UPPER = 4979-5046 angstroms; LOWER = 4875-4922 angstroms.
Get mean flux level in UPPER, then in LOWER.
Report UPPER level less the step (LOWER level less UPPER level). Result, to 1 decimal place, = 11.9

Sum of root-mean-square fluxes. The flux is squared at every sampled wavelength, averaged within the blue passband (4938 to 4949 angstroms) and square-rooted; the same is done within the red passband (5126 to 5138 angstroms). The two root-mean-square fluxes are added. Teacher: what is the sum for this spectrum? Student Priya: 21.6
